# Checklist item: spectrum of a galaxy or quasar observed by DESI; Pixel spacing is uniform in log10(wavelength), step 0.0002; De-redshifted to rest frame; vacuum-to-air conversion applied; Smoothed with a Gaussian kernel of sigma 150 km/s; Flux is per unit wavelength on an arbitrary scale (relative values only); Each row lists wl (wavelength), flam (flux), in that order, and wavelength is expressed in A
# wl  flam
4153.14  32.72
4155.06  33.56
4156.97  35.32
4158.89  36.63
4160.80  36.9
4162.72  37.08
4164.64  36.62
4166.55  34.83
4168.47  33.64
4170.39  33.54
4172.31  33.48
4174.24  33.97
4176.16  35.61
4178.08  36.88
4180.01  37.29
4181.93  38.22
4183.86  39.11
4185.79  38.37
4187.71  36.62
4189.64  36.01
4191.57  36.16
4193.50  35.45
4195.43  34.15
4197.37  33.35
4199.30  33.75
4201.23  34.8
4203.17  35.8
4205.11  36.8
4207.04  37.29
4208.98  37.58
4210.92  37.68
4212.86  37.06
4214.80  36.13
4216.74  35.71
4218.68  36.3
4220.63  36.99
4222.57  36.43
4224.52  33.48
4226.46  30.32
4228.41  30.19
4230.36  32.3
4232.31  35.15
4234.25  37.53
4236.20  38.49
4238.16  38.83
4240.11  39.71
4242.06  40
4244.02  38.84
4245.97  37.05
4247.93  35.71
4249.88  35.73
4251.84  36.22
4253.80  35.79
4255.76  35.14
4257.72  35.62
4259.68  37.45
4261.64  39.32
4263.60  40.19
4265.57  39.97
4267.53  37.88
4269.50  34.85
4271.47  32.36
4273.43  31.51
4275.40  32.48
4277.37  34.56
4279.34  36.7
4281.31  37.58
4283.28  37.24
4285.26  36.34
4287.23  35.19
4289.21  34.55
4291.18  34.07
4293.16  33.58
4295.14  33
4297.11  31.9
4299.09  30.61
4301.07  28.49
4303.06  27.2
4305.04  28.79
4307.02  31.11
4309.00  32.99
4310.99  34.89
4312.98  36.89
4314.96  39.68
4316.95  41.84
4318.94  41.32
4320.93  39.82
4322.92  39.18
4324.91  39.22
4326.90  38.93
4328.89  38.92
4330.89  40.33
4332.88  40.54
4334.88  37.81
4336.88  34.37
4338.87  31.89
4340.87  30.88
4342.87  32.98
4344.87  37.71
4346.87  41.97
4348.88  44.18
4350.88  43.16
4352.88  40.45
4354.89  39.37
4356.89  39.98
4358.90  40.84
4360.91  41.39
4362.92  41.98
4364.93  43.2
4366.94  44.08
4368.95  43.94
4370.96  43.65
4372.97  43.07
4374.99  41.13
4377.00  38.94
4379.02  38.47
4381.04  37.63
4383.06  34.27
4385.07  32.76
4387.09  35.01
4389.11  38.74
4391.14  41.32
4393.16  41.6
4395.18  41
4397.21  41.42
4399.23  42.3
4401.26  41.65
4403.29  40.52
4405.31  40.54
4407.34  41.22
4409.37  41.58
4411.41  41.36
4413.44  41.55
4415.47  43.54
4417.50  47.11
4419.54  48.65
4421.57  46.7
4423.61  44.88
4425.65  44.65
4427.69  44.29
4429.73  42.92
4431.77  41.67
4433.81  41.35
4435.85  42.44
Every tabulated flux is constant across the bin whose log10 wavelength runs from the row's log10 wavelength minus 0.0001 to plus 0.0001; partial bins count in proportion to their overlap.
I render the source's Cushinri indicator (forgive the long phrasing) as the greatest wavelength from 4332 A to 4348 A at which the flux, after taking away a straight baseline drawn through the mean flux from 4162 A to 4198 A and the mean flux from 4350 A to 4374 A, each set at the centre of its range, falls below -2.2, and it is 4344.87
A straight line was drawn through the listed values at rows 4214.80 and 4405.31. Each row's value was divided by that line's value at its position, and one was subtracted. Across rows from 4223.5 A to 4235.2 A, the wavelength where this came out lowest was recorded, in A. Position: 4228.41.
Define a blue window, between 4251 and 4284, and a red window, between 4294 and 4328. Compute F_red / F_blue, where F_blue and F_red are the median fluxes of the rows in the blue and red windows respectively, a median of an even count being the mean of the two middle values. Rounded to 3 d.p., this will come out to 0.963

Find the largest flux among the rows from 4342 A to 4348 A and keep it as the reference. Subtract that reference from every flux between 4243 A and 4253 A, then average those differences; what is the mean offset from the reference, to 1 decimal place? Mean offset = -5.3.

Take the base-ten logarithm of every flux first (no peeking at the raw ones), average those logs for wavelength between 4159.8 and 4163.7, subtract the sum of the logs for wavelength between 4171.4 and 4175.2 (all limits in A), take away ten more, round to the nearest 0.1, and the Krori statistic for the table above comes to -11.5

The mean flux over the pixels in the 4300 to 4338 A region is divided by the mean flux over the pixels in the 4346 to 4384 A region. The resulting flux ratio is 0.89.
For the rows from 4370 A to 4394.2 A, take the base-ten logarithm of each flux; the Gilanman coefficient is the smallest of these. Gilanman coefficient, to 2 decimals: 1.52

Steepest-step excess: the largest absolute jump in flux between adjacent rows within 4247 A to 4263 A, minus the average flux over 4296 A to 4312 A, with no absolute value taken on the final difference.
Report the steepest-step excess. -28.9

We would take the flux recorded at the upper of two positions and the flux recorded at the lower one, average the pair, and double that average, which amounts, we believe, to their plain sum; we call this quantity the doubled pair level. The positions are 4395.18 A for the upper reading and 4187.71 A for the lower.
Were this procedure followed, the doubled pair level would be 77.6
